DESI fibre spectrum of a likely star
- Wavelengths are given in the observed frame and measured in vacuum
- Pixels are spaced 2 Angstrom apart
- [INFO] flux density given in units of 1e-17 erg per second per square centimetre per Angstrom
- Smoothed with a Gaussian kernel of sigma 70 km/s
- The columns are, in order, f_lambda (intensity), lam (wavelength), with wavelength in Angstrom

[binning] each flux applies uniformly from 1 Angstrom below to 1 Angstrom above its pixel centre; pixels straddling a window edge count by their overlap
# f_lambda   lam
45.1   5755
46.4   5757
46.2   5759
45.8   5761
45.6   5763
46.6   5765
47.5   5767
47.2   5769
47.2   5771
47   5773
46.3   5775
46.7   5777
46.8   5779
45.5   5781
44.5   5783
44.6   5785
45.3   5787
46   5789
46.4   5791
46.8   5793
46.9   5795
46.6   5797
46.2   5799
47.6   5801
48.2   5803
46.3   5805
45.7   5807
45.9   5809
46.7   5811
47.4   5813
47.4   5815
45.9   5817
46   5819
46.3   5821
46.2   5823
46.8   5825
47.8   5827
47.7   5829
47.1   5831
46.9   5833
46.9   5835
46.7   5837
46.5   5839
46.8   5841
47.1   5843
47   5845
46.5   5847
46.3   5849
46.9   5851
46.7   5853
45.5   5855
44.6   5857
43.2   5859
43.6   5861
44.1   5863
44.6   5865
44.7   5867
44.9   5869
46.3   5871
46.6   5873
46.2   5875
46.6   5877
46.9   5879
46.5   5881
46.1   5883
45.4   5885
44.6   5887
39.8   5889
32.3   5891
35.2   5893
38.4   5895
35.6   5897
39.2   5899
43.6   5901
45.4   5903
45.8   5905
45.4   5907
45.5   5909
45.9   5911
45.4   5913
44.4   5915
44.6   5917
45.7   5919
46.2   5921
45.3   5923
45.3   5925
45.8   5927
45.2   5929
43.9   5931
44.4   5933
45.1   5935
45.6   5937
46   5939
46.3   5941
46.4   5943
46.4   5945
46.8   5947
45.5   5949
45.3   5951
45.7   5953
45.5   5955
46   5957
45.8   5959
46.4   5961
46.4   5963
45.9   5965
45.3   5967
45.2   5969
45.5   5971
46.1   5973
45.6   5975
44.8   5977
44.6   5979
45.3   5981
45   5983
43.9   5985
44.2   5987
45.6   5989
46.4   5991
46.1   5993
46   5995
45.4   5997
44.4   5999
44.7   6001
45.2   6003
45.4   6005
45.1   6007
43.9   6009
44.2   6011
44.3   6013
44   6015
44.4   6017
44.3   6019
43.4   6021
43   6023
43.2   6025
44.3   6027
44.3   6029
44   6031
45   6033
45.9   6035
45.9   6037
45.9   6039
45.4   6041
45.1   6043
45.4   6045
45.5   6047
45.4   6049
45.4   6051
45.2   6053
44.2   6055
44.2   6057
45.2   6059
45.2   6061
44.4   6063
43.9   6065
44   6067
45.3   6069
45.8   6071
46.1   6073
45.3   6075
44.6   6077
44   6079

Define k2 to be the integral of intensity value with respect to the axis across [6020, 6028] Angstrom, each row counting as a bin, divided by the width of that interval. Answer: 43.5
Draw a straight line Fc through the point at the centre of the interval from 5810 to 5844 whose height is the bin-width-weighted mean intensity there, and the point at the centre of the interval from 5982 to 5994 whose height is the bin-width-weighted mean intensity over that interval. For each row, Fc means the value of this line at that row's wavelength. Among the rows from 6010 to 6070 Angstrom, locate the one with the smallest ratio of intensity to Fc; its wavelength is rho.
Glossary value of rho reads 6023 Angstrom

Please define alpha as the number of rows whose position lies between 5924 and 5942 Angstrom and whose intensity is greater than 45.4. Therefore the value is 4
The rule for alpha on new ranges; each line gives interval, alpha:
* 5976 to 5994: 3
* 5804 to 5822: 9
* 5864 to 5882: 6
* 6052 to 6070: 0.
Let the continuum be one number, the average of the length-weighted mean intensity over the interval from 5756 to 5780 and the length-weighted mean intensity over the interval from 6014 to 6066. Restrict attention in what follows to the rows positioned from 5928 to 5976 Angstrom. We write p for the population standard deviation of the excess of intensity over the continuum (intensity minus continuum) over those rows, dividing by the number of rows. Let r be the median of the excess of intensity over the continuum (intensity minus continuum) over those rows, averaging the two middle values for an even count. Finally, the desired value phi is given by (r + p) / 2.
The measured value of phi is 0.3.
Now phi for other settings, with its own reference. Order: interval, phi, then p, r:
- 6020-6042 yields -0.1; 1.06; -1.4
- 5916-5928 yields 0.2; 0.50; -0.2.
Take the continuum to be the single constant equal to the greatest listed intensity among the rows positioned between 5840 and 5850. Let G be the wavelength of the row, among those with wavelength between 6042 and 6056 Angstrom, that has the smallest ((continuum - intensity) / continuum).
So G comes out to 6047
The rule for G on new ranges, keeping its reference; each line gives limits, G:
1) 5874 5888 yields 5879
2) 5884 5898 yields 5885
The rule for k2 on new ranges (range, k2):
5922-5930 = 45.4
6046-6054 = 45.4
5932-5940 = 45.3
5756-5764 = 46.0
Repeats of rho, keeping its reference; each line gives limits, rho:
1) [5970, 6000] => 5985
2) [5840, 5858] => 5857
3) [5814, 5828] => 5817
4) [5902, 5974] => 5931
